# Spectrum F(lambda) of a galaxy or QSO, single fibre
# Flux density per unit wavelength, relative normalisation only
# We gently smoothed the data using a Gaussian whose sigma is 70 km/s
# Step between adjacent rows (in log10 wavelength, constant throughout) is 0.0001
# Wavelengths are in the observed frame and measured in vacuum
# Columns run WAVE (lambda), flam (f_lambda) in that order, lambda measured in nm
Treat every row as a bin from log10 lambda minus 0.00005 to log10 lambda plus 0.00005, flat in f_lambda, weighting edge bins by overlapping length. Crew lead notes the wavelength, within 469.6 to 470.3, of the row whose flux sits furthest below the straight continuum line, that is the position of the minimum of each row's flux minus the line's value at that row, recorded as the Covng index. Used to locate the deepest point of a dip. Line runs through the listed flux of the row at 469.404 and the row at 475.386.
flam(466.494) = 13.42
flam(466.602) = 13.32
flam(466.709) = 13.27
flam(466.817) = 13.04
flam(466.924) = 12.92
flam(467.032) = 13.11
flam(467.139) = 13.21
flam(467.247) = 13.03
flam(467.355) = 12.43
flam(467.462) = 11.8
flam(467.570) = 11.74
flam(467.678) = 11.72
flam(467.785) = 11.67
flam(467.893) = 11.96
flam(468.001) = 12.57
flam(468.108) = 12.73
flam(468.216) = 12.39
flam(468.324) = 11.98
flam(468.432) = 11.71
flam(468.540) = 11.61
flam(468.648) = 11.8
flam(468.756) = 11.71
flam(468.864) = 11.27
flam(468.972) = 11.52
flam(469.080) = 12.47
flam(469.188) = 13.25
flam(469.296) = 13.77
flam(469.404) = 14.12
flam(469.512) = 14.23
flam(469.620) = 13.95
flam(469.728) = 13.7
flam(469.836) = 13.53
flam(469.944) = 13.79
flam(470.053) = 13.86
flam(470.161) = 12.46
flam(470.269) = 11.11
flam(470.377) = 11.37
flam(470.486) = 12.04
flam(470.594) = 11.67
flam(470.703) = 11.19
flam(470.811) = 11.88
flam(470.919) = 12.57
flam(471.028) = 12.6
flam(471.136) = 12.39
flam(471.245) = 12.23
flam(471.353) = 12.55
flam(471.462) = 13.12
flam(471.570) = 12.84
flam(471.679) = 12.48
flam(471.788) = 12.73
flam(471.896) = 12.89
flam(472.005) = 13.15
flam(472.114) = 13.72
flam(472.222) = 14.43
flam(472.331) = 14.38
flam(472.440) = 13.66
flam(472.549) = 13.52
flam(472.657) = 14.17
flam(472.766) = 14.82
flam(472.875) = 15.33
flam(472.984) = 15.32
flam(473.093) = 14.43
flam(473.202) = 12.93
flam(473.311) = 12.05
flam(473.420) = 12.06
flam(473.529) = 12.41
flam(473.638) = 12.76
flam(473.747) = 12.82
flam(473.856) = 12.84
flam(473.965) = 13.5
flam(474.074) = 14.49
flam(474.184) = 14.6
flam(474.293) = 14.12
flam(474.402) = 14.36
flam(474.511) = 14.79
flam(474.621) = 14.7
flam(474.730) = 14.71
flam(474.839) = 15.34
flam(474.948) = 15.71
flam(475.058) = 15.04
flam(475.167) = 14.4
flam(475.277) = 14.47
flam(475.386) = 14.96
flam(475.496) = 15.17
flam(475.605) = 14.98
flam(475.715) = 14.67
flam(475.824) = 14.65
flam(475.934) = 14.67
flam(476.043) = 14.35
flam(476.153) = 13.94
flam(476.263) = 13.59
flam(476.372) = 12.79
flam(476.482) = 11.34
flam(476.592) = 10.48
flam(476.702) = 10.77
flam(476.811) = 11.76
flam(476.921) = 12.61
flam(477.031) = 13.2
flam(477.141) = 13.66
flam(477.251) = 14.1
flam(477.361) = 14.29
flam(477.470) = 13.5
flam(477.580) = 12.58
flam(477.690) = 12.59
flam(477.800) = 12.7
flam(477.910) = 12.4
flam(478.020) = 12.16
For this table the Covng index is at 470.269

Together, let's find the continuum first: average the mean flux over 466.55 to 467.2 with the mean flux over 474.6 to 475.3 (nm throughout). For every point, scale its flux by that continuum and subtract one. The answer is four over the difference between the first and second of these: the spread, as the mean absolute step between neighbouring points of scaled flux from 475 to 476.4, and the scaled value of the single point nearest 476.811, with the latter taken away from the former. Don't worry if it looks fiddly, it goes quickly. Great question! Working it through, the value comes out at 22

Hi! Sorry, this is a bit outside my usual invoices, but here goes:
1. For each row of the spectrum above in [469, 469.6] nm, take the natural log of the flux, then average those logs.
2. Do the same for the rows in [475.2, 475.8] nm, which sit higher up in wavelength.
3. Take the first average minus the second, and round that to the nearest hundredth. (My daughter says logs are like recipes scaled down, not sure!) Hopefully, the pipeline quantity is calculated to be -0.09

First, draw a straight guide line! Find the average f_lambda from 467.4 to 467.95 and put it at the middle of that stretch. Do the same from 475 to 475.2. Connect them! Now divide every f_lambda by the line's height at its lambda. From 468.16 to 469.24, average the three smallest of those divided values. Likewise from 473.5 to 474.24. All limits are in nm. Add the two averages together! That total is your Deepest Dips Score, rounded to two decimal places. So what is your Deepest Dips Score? 1.83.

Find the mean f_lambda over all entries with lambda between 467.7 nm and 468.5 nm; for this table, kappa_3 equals 12.1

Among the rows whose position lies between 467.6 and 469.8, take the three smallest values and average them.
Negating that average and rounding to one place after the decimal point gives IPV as -11.5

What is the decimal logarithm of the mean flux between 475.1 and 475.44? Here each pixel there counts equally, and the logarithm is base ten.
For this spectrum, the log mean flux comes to 1.165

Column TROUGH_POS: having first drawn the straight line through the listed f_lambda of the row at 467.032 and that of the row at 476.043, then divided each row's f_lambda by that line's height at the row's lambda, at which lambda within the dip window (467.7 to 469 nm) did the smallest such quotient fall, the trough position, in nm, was 468.864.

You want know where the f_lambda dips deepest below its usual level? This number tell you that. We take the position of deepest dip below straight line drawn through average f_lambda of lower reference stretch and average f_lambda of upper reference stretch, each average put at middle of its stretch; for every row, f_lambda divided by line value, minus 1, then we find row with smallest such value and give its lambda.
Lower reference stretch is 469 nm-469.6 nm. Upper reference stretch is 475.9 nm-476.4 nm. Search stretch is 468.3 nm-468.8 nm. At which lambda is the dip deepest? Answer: 468.540 nm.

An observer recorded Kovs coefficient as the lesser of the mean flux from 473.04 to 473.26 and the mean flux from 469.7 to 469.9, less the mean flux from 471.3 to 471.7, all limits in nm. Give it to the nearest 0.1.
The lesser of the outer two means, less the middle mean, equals 0.9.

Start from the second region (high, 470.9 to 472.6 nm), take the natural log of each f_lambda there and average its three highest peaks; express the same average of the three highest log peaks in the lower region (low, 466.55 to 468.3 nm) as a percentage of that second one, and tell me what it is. 97.5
